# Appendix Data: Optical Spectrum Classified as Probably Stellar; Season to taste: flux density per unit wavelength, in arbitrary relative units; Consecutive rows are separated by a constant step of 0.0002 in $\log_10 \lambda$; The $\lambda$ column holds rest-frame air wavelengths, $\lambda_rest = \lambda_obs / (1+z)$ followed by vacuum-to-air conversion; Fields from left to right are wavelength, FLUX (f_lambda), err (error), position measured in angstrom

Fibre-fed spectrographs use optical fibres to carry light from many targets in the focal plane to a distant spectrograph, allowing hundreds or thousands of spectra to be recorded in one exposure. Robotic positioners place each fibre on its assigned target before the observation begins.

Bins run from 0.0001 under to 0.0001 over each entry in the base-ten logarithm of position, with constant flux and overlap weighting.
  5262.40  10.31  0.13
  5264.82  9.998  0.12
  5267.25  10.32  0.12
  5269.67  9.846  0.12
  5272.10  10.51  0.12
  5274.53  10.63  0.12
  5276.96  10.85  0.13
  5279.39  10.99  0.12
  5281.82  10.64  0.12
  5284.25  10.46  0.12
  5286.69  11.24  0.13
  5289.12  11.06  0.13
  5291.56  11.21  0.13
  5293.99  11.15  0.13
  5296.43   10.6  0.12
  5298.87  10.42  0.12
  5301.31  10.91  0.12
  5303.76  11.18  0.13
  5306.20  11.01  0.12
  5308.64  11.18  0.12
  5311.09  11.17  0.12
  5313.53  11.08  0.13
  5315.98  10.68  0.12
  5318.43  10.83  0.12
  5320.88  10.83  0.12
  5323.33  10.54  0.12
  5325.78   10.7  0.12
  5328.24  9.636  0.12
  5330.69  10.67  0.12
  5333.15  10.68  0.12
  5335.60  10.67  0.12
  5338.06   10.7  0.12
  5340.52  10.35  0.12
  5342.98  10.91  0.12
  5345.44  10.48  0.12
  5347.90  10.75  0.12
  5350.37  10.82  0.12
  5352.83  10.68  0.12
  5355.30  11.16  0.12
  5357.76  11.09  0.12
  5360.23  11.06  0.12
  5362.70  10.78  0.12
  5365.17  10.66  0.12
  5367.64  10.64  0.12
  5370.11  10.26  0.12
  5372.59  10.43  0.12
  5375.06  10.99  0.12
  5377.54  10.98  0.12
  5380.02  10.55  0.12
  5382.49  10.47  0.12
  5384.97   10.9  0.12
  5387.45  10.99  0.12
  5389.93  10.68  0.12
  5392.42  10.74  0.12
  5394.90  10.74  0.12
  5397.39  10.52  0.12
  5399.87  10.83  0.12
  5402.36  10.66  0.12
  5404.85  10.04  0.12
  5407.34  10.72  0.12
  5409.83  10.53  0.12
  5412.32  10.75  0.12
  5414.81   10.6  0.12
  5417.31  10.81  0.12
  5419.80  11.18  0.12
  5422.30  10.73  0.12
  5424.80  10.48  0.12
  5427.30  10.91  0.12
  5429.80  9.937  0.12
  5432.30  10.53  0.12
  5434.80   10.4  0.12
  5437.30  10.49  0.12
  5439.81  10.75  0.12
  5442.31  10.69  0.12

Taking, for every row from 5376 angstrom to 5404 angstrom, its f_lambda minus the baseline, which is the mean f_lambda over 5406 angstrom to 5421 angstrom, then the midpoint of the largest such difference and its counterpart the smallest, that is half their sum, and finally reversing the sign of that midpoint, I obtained 0.0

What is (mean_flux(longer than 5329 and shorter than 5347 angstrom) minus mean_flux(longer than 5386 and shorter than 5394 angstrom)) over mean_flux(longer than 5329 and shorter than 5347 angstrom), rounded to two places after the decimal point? -0.02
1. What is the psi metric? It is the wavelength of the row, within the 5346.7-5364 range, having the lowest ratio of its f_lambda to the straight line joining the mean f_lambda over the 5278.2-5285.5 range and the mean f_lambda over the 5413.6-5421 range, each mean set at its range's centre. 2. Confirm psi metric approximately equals 5352.83 angstrom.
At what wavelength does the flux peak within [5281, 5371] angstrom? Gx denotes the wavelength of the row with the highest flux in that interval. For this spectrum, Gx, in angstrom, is 5286.69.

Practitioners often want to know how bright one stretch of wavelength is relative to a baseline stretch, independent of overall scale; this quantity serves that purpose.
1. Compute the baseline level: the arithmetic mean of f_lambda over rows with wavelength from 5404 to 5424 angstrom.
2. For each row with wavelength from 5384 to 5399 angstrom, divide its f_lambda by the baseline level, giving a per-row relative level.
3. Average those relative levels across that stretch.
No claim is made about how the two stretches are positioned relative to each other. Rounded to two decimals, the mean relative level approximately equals 1.01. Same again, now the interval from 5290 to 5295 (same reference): 1.05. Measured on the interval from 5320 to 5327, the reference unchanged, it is 1.00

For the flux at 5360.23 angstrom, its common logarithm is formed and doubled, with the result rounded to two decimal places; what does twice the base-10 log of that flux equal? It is 2.09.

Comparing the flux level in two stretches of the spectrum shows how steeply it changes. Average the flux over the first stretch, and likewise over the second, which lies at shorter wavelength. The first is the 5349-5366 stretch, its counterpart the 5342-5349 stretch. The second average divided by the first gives 0.98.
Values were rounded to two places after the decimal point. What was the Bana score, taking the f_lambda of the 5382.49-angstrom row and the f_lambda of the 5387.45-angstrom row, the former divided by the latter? 0.95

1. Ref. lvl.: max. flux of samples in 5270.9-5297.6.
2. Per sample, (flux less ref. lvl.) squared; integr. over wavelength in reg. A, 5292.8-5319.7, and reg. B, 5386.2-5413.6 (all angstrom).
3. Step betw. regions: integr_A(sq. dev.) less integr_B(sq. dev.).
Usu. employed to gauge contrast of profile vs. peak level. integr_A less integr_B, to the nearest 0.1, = -6.5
